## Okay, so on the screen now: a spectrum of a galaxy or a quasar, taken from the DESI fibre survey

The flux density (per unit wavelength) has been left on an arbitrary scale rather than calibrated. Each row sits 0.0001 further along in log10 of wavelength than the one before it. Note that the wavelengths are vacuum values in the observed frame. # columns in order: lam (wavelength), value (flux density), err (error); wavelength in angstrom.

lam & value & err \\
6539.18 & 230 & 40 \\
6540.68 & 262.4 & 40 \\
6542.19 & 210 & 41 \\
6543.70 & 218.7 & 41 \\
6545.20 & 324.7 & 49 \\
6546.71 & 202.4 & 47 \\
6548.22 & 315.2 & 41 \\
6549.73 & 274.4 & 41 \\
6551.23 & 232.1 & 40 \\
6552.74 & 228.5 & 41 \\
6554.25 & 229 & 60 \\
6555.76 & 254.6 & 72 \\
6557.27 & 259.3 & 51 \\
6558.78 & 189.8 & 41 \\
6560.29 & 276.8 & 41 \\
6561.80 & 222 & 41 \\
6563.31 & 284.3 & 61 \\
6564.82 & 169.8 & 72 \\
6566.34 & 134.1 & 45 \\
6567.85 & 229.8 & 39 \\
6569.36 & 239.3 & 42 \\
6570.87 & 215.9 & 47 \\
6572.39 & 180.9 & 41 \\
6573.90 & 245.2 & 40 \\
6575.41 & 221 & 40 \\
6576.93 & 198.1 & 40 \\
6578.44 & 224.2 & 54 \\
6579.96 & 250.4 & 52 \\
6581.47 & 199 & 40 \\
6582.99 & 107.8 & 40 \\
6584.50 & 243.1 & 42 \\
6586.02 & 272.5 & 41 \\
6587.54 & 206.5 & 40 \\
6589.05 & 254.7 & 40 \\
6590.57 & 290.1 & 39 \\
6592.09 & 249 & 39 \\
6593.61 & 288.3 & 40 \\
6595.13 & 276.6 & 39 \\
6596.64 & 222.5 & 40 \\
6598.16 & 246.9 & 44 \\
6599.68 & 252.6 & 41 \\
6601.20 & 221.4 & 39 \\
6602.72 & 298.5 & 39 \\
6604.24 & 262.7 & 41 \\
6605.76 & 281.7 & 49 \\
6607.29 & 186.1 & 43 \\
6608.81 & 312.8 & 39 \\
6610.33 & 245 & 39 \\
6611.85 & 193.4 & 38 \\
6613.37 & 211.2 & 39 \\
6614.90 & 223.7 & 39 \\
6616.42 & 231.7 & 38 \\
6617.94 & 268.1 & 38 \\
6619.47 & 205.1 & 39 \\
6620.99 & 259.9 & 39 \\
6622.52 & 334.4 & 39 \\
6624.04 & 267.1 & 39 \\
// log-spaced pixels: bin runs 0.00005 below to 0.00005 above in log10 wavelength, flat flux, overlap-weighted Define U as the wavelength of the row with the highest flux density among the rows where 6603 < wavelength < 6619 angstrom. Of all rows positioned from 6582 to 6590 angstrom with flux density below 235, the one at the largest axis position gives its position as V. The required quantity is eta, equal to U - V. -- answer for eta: 21.3 angstrom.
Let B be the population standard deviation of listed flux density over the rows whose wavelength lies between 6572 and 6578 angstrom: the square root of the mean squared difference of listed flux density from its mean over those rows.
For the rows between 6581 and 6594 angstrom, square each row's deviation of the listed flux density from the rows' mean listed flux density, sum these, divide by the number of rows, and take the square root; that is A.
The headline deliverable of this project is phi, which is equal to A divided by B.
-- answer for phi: 2.2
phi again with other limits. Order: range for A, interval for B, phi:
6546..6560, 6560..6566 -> 0.8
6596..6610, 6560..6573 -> 0.8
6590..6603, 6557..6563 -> 0.8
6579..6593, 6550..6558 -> 3.8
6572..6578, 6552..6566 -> 0.7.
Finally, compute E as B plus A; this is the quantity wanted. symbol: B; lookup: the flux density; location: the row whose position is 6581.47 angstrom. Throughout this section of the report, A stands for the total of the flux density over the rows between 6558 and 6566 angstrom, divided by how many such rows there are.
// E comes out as 428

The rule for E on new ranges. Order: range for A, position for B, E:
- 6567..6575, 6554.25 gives 451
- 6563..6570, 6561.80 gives 433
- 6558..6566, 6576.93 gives 427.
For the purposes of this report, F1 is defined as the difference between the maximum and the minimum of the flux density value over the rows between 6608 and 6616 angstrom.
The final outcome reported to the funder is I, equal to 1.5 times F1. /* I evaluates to 179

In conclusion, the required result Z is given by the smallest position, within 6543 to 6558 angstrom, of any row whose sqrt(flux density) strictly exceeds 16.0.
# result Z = 6545.20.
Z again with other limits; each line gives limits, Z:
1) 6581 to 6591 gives 6586.02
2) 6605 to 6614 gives 6605.76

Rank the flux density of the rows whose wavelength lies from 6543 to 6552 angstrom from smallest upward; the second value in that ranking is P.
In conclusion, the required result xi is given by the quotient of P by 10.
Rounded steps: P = 218.7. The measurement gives 21.9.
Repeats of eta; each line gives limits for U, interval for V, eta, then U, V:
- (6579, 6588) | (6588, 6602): -15.2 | 6586.02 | 6601.20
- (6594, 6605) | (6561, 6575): 30.3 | 6602.72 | 6572.39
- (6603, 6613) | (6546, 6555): 54.6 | 6608.81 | 6554.25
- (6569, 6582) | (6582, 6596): -7.6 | 6579.96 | 6587.54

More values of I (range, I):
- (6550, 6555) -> 5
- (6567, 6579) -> 96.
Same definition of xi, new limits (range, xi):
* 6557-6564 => 22.2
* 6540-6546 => 21.9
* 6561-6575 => 17.0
